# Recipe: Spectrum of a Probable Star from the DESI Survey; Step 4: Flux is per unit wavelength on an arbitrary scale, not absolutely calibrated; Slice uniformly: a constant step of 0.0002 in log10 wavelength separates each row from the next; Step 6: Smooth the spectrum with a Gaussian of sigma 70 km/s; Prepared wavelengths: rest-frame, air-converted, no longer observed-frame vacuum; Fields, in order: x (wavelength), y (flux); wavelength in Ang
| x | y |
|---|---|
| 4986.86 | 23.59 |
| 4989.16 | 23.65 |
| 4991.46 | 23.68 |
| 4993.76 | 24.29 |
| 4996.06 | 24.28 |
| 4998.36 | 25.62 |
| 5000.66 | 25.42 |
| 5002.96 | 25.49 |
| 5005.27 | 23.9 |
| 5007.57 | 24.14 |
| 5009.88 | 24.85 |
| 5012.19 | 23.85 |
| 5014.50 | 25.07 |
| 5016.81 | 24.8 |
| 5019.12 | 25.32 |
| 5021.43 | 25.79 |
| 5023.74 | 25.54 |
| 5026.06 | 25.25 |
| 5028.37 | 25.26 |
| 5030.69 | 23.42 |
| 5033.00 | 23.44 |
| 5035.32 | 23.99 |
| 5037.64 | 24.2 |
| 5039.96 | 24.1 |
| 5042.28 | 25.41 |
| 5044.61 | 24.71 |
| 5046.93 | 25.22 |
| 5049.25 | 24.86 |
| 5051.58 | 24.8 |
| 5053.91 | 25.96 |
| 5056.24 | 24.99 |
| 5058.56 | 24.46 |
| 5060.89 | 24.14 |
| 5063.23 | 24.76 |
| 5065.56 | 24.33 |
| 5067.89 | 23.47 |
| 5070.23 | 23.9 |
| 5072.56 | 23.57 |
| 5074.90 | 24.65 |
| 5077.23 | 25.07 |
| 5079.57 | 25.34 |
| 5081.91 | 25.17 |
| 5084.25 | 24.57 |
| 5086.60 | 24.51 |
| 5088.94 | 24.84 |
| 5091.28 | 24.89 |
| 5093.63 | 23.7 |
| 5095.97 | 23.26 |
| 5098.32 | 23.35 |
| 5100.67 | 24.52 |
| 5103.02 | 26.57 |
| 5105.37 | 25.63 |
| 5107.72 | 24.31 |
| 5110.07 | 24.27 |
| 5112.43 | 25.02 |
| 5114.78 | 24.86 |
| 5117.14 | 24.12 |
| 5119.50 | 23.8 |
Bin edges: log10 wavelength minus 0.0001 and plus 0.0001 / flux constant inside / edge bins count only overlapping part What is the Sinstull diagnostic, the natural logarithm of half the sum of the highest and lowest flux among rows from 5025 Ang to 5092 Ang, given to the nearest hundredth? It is 3.21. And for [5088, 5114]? 3.22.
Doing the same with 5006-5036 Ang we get 3.20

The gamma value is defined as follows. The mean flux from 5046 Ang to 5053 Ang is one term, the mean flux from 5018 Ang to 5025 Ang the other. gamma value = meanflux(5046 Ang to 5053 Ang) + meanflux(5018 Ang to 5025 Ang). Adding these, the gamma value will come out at 50.5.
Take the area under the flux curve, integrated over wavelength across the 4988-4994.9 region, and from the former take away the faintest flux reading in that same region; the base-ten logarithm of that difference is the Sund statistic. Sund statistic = 2.15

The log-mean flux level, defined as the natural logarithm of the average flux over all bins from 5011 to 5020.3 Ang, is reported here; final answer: 3.21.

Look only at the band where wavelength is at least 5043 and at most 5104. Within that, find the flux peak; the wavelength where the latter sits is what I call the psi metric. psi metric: 5103.02 Ang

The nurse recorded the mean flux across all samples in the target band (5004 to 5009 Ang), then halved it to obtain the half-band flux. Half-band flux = 12.0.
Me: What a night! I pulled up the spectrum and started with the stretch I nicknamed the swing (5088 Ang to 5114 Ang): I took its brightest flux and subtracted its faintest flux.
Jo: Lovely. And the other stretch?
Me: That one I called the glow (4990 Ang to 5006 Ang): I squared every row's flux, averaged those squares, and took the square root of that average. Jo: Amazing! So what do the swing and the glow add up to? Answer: 28.0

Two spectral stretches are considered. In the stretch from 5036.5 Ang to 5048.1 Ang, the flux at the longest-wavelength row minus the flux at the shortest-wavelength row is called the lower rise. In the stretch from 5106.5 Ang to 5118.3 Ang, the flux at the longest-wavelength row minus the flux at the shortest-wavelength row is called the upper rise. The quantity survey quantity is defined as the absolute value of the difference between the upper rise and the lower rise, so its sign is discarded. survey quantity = 1.2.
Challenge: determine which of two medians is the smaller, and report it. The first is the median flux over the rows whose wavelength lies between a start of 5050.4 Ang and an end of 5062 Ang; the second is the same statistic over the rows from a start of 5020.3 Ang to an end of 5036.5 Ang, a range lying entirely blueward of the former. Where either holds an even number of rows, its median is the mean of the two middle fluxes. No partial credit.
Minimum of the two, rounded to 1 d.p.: 24.8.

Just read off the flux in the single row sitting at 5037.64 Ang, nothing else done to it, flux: 24.2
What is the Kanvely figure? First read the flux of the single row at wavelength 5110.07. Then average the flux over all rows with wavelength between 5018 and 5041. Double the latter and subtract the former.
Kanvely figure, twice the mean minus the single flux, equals 25.0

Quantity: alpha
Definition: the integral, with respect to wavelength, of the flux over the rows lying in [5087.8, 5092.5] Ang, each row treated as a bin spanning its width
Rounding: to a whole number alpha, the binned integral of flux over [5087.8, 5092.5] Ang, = 117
